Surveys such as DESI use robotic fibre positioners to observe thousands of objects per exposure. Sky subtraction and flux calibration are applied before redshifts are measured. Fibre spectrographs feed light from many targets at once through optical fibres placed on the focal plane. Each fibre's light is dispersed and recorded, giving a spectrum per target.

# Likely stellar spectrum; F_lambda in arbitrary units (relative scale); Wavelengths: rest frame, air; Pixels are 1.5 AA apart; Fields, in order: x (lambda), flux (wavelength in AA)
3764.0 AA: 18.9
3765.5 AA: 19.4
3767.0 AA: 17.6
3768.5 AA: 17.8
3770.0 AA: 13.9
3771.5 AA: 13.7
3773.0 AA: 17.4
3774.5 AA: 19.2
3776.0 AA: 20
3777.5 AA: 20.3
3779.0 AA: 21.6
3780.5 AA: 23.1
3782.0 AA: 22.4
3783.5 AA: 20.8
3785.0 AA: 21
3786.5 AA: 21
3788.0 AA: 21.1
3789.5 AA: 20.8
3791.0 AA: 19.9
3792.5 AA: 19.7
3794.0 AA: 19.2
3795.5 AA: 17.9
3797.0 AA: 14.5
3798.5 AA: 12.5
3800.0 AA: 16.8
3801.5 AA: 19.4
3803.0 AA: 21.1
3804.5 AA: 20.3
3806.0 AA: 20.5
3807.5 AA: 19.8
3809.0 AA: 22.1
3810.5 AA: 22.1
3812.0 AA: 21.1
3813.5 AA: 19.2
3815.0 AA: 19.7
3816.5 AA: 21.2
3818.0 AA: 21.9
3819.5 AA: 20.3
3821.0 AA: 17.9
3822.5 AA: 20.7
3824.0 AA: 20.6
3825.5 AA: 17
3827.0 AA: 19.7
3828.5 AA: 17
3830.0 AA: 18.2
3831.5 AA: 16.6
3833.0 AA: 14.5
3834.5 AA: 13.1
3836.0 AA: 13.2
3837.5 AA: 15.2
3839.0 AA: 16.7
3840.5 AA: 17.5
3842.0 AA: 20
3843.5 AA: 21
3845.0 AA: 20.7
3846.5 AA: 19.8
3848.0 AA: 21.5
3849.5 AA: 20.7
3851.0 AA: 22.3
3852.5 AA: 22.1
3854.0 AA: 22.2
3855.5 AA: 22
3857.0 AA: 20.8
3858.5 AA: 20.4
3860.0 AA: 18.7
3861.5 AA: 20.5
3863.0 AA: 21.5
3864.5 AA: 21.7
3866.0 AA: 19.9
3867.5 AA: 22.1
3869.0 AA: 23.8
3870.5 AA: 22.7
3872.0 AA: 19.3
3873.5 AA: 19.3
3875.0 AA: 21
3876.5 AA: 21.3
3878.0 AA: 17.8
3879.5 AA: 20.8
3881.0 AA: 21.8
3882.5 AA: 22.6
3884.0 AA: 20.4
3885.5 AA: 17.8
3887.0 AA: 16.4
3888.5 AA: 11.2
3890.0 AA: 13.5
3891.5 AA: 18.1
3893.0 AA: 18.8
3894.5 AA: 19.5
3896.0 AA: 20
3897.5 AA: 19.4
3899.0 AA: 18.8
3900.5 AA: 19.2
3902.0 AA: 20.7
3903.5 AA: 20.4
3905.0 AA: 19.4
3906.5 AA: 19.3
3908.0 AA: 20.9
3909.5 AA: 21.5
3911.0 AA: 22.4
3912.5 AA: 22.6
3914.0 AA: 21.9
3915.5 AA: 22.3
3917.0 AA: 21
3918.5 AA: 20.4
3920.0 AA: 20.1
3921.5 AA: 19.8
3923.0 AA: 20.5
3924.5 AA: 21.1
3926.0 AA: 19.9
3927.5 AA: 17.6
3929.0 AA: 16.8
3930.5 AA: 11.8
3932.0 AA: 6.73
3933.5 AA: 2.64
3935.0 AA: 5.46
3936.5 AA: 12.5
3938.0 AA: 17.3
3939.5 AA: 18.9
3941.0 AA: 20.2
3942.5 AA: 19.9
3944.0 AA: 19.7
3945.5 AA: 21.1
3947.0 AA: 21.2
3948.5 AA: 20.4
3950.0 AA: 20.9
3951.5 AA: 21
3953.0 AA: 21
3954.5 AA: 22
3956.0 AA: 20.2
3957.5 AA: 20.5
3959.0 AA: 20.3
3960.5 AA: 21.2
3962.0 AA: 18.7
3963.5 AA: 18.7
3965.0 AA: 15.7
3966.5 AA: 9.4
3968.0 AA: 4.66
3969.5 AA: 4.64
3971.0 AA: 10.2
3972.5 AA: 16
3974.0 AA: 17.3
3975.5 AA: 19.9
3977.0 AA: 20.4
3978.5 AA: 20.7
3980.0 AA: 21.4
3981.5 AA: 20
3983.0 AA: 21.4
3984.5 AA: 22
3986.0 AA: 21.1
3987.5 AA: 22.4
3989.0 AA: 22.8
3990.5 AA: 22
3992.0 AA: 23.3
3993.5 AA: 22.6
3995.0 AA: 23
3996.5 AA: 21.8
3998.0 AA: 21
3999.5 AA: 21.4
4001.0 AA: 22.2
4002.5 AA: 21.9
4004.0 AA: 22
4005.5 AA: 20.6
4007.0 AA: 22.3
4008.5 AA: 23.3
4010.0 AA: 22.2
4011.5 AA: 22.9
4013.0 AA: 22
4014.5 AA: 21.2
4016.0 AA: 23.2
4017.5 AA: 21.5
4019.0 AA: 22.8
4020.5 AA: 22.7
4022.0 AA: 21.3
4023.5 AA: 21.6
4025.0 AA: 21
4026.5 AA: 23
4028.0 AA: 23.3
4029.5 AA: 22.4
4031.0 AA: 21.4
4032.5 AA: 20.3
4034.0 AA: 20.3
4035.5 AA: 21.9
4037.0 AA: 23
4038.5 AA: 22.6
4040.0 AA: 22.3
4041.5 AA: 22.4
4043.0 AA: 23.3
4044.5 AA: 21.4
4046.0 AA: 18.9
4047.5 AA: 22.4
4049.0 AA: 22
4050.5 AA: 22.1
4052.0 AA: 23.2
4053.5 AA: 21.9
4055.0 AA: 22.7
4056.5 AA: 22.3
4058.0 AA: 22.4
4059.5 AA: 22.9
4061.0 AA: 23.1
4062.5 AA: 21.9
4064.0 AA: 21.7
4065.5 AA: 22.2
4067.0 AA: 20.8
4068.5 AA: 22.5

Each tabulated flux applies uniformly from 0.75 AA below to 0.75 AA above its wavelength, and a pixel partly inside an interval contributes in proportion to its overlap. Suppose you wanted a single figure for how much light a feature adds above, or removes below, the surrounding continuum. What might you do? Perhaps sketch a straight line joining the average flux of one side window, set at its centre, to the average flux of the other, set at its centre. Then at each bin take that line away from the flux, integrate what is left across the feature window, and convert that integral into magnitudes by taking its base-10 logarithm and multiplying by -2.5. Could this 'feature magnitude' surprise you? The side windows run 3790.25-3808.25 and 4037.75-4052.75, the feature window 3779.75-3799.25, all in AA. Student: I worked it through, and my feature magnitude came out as -3.4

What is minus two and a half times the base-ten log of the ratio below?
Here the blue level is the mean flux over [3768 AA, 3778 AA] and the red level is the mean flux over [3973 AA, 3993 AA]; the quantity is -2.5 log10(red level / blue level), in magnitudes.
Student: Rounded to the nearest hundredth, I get -0.21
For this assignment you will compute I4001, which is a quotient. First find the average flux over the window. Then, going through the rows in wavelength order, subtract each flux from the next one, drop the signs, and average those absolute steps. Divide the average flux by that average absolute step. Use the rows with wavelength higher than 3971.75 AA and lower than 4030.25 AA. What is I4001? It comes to 23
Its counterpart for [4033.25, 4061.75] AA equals 23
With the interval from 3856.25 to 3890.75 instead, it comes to 11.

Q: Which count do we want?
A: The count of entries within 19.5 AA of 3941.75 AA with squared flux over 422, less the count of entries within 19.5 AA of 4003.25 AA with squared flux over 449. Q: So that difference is -15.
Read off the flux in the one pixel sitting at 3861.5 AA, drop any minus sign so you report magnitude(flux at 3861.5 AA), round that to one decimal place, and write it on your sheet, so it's 20.5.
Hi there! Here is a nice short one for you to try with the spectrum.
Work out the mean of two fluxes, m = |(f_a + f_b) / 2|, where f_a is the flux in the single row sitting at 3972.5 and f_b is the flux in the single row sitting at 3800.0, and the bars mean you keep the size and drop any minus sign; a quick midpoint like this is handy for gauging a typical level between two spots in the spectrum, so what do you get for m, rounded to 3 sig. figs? 16.4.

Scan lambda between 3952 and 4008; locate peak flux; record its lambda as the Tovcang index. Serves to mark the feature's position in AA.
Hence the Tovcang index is 3992.0 AA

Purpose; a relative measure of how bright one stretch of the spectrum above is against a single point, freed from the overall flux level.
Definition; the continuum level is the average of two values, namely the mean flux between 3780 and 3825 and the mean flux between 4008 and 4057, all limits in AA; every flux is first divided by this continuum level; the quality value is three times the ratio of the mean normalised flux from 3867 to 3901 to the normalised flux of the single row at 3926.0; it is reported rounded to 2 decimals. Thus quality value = 2.92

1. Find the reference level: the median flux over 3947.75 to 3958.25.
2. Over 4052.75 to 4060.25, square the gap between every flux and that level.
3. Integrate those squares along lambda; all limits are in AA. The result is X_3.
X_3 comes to 19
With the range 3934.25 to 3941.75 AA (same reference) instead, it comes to 490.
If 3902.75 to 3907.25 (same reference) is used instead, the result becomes 8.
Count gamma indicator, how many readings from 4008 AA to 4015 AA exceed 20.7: 5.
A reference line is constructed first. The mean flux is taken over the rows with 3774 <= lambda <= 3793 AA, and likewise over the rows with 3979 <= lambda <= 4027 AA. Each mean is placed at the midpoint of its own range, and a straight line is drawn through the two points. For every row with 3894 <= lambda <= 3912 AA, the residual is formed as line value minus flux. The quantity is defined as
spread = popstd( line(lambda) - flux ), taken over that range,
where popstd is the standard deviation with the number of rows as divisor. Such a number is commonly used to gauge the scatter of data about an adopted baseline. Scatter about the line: 1.0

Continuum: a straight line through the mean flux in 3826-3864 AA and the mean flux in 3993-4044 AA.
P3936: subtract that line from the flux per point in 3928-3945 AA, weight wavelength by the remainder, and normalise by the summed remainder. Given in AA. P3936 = 3933.9 AA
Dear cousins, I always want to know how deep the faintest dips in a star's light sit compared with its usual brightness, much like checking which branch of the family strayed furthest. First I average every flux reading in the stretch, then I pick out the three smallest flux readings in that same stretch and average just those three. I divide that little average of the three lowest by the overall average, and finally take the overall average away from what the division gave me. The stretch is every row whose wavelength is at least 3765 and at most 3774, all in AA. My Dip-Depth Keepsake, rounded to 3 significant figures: -15.7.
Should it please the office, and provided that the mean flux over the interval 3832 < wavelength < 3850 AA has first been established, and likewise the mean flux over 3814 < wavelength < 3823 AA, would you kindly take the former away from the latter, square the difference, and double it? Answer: 12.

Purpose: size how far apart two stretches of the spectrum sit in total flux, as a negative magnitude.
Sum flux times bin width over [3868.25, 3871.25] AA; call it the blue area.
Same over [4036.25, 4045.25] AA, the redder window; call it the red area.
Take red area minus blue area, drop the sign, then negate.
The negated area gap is -133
